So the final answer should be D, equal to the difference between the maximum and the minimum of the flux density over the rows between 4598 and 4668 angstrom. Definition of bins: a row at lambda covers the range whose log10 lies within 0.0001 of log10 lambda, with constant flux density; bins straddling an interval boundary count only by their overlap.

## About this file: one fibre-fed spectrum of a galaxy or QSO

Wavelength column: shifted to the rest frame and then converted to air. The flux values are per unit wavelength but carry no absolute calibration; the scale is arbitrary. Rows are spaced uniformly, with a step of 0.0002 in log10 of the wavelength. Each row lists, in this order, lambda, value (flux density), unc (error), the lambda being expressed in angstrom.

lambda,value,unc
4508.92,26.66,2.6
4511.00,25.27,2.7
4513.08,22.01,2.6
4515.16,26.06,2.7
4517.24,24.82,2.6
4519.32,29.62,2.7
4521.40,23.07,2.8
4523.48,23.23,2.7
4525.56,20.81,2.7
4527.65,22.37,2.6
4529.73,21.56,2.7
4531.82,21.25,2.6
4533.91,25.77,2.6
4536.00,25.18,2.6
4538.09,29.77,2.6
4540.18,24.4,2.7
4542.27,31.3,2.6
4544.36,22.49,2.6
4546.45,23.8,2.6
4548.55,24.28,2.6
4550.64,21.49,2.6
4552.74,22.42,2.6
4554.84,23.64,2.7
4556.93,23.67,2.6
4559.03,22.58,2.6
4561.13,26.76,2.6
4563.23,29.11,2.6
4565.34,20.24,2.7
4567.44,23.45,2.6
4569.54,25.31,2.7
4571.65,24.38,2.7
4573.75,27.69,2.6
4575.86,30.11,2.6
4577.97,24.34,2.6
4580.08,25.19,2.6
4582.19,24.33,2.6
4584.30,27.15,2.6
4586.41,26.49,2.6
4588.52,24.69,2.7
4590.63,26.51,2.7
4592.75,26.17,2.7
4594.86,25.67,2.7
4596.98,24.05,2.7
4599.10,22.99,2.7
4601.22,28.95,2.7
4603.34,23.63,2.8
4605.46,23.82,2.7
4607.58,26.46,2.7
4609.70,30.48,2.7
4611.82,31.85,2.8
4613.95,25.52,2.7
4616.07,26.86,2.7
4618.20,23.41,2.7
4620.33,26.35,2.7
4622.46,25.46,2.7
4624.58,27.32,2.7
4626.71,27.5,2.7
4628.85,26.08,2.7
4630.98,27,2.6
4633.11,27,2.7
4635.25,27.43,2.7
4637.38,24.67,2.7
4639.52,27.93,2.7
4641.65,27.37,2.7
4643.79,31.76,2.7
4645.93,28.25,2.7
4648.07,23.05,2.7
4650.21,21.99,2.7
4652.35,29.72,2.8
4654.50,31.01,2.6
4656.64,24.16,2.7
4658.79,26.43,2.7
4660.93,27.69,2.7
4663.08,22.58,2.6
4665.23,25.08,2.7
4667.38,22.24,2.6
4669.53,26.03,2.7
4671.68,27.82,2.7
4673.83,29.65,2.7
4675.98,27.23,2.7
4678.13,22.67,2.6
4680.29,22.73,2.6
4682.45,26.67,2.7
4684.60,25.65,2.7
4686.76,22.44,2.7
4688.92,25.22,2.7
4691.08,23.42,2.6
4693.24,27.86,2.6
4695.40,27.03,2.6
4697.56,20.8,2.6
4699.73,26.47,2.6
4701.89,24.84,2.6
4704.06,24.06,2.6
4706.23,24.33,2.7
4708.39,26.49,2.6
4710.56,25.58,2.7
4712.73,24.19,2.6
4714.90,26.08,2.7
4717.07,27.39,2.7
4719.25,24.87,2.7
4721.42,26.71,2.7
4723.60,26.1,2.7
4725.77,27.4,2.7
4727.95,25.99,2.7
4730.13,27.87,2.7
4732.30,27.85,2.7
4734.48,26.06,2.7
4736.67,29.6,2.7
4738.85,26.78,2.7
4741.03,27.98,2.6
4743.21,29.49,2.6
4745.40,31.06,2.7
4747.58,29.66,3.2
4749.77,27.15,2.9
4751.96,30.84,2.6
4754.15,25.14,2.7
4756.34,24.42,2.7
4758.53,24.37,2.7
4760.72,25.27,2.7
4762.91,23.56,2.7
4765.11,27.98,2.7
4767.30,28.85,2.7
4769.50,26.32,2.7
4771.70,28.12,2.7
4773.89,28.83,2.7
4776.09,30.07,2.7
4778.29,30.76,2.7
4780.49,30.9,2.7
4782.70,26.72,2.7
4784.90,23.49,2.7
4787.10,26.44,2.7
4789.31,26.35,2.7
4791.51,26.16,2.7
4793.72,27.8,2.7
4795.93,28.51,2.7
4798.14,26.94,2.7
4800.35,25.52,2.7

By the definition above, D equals 9.9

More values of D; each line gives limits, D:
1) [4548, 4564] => 7.6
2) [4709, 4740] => 5.4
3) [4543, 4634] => 11.6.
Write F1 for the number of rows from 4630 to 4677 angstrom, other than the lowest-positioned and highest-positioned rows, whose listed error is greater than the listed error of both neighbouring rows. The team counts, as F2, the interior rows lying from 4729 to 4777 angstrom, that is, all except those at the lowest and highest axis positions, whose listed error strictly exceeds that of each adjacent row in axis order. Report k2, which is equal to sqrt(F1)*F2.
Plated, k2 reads 1.4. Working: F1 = 2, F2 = 1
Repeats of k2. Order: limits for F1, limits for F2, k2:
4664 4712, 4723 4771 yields 1.0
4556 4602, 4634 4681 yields 2.0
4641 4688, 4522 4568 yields 5.7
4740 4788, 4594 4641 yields 2.0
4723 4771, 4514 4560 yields 4.0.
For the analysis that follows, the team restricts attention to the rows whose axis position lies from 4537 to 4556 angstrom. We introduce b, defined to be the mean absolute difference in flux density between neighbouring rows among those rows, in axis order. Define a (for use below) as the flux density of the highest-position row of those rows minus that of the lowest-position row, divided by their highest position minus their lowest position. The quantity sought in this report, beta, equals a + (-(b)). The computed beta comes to -3.8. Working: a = -0.4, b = 3.5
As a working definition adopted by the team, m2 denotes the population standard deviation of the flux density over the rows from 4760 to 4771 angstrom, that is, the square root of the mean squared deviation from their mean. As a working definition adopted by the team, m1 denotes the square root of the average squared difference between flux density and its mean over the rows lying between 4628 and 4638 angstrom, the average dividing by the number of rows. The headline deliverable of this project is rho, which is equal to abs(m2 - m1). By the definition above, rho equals 0.9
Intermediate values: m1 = 1.0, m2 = 1.9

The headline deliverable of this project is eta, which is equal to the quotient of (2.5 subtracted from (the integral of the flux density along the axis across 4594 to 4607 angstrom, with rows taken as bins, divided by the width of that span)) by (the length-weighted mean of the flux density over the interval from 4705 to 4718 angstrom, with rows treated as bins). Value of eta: 0.873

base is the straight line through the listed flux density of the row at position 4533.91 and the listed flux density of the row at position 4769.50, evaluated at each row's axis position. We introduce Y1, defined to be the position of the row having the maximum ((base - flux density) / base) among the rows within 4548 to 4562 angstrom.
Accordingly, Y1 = 4550.64 angstrom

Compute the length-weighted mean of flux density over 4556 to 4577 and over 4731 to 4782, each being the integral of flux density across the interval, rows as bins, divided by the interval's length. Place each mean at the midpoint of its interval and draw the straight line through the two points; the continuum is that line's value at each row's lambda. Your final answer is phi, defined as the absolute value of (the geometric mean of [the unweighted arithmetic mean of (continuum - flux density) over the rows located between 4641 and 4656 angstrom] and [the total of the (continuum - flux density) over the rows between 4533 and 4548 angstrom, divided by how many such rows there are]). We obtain 1.15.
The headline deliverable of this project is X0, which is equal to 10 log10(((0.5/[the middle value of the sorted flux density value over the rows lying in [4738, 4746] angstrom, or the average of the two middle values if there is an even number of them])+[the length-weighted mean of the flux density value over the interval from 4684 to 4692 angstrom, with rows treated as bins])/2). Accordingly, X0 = 10.8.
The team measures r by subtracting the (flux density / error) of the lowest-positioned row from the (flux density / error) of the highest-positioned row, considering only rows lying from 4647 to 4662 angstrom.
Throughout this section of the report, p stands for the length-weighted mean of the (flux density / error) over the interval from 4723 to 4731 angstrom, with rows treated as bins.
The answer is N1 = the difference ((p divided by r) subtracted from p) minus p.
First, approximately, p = 9.9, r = 1.7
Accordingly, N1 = -6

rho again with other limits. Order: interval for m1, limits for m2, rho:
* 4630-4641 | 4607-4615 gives 1.5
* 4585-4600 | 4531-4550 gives 1.8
